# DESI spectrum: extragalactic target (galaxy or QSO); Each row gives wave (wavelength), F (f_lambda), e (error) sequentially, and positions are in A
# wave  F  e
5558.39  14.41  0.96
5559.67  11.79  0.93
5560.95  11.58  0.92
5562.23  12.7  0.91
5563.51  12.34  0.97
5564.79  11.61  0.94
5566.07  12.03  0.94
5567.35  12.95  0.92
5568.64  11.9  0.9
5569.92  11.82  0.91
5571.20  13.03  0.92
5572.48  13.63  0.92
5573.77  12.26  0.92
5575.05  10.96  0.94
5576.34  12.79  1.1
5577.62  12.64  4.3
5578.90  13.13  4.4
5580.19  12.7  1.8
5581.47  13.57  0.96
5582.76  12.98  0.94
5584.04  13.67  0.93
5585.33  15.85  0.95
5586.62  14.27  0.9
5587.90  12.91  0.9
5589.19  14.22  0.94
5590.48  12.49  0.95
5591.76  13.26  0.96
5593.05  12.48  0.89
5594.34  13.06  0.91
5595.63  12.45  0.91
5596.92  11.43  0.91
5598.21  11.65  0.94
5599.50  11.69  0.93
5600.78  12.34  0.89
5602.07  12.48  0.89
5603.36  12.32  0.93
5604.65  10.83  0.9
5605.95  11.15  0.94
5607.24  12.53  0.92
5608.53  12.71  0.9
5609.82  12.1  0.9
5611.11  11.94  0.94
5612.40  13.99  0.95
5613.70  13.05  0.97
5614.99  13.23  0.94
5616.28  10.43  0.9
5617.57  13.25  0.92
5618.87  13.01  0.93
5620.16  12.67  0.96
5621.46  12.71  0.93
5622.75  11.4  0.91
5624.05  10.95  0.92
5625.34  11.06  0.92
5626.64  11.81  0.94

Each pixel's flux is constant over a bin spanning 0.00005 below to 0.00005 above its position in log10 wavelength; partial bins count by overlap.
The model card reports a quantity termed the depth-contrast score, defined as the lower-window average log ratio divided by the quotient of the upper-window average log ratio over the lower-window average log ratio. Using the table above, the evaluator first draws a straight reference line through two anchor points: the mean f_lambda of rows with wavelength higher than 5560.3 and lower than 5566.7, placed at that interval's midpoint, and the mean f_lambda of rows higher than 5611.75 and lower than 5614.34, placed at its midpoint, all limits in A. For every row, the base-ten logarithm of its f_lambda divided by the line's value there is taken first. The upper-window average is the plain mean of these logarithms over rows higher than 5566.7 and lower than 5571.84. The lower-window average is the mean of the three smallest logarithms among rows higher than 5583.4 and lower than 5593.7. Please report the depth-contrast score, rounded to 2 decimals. 0.01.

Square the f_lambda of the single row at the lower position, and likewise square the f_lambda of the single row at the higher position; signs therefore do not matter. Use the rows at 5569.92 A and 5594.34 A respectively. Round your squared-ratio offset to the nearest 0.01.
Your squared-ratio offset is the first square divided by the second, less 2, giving -1.18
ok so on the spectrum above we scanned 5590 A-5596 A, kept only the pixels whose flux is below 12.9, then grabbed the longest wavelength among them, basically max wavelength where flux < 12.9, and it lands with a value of 5595.63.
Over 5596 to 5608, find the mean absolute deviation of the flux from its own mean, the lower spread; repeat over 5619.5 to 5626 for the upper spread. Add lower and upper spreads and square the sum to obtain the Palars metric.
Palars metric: 1.6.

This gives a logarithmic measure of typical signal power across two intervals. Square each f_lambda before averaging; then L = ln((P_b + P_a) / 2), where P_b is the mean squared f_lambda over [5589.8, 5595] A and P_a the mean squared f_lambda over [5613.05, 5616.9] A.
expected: 5.06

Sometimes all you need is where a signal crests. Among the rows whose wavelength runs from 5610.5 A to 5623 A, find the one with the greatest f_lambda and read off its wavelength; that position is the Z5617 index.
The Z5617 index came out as 5612.40 A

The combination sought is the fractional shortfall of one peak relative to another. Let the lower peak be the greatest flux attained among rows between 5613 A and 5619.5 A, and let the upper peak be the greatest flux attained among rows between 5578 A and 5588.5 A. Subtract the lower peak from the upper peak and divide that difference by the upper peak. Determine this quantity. 0.16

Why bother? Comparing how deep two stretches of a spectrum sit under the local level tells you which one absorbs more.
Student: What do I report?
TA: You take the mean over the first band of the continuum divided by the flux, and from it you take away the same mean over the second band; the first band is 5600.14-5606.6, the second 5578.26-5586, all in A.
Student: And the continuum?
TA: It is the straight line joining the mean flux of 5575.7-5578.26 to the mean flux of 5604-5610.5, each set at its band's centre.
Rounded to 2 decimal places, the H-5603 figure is 0.09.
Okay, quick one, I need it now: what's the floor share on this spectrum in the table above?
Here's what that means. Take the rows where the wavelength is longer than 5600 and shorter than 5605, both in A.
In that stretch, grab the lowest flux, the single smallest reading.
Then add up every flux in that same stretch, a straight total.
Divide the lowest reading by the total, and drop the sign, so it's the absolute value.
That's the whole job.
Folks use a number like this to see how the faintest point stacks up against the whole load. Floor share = 0.226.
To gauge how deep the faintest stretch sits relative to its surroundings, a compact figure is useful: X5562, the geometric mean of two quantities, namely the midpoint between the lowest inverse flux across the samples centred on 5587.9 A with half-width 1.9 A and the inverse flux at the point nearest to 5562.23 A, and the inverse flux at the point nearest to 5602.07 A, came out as 0.077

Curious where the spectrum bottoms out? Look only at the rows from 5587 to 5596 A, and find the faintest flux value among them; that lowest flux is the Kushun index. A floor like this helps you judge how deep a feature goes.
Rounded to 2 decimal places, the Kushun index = 12.45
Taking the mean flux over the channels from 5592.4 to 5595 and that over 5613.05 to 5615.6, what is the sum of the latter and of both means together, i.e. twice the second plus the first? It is 39.0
